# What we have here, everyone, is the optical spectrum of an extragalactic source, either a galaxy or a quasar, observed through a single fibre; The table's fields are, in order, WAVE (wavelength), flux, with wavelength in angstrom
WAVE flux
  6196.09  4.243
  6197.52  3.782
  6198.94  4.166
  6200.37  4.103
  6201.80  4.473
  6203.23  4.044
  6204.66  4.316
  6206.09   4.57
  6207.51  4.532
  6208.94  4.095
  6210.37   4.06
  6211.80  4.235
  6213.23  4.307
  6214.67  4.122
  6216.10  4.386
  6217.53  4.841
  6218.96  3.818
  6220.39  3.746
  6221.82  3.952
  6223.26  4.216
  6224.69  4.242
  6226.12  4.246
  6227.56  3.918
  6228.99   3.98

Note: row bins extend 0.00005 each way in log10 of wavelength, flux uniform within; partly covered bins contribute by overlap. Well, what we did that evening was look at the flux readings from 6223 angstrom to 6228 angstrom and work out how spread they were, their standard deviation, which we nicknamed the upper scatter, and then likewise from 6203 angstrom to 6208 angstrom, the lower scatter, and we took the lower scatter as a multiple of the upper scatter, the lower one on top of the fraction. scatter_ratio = 1.5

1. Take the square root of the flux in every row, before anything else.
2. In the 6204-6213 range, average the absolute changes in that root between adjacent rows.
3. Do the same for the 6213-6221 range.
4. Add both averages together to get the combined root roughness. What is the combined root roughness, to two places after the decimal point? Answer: 0.14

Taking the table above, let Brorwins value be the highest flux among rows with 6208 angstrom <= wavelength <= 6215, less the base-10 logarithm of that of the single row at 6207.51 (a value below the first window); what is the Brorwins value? 3.65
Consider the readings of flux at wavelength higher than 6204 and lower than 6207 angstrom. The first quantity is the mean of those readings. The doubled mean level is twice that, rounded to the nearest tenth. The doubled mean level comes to 8.9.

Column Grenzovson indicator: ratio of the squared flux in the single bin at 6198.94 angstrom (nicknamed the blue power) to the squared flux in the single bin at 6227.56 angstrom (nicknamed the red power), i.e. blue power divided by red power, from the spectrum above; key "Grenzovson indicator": 1.13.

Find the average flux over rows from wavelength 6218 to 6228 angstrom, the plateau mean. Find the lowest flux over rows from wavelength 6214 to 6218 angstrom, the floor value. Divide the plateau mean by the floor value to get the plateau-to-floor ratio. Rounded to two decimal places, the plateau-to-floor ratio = 0.98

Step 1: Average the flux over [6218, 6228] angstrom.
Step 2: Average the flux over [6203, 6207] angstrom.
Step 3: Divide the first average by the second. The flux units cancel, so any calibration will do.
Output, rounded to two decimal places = 0.93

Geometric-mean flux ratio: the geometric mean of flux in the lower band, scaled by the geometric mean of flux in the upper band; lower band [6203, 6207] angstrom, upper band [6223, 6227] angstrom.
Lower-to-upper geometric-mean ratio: 1.02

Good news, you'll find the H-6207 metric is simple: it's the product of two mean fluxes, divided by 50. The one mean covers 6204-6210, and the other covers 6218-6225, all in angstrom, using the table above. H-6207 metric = 0.350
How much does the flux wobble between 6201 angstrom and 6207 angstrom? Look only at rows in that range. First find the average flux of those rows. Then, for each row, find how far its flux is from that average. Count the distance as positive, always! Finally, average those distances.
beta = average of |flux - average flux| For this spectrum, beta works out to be 0.17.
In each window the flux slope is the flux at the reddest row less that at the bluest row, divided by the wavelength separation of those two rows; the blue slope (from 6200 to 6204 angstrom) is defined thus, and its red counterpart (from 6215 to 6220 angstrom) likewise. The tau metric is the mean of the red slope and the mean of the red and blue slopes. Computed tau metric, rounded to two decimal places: -0.15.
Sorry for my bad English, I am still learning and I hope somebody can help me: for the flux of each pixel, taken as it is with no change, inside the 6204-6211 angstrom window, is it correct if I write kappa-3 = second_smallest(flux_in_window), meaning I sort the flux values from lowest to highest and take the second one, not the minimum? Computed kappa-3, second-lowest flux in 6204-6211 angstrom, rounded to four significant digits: 4.095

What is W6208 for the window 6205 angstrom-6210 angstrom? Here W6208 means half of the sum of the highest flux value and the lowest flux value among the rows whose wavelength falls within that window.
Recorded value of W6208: 4.33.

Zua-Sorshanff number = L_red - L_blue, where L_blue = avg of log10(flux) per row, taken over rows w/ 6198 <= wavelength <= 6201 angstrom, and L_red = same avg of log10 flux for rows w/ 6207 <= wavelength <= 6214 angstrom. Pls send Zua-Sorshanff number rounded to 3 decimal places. 0.011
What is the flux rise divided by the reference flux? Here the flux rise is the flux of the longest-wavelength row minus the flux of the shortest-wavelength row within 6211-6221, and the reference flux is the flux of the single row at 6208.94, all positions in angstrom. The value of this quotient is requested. -0.12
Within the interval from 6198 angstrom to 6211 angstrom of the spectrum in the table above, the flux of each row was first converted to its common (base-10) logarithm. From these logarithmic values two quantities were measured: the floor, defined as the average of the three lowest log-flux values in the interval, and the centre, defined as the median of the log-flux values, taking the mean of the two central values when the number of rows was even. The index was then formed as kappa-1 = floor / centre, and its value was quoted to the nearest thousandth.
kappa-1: 0.983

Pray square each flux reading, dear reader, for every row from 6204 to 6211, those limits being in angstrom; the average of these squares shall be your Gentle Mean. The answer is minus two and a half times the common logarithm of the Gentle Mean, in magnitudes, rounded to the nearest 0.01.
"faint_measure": -3.18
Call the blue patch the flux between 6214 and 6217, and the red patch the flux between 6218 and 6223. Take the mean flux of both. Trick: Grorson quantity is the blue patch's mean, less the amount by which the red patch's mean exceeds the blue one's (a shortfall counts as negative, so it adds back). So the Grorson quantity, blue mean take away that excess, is 4.7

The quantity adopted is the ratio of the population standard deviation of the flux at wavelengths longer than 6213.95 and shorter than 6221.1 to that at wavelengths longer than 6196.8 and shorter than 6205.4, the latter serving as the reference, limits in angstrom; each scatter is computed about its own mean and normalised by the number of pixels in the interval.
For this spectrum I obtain 1.9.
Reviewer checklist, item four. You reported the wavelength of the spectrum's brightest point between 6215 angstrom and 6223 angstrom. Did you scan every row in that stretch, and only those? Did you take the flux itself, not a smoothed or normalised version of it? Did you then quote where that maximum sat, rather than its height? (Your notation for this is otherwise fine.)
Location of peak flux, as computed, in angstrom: 6217.53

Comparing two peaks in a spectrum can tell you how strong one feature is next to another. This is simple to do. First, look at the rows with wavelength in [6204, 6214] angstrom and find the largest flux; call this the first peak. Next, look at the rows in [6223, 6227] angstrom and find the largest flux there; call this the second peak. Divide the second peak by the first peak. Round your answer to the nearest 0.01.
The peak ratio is 0.93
